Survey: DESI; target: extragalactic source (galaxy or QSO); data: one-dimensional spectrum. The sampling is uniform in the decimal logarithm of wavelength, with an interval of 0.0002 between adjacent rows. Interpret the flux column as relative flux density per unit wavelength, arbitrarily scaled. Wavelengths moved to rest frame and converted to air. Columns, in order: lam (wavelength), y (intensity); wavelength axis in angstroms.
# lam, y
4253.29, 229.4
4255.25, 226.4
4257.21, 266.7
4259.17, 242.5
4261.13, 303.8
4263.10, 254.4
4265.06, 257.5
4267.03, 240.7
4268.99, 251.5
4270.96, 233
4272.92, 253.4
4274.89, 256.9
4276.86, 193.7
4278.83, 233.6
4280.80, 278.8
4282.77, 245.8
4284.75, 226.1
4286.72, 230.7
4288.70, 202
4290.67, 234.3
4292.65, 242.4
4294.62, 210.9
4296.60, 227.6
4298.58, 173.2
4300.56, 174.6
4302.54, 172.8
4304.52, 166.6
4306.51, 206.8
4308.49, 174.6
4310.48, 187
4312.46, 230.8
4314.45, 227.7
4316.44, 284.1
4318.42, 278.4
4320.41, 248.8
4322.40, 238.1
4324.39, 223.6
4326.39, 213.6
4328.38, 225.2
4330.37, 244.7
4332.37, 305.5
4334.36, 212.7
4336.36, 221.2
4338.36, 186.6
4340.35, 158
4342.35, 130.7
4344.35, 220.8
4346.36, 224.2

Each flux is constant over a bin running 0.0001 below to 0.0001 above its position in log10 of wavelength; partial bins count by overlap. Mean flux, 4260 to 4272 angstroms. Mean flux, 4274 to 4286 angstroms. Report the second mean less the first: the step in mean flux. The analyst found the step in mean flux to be -18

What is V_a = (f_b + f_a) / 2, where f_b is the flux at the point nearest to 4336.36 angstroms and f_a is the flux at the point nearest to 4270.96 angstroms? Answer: 227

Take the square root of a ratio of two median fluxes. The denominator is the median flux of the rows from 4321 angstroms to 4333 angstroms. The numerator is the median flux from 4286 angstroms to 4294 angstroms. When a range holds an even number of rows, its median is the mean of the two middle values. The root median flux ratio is 1.002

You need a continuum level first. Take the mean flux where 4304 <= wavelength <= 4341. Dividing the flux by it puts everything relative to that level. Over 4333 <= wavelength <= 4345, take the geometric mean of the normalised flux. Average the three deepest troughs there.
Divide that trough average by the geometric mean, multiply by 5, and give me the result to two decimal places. 4.28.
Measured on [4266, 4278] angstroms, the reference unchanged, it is 4.69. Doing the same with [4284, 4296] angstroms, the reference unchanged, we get 4.76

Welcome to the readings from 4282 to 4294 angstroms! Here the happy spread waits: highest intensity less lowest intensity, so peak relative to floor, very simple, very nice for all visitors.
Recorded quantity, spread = 44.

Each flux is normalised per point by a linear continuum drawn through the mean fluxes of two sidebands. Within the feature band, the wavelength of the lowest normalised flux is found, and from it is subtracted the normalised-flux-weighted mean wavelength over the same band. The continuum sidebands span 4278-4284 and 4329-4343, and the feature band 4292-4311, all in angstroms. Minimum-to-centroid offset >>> 3.3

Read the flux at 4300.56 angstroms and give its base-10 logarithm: 2.24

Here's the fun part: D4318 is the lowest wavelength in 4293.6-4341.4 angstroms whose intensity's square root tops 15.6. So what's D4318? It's 4316.44 angstroms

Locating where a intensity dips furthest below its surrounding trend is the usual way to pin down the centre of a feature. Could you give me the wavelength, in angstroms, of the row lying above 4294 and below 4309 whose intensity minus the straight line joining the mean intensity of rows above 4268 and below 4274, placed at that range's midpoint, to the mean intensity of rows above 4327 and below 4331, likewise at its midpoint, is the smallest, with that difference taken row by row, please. 4304.52 angstroms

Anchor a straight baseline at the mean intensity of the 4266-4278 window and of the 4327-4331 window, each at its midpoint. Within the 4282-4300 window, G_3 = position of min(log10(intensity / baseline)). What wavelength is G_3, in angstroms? 4298.58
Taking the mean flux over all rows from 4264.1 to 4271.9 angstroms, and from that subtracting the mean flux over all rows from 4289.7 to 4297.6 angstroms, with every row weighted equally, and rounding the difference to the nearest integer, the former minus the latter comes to 17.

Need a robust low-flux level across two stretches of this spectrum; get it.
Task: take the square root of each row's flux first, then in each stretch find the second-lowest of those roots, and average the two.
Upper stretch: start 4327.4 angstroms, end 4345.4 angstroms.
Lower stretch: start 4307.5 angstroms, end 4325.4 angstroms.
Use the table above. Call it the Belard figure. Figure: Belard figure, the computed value 13.1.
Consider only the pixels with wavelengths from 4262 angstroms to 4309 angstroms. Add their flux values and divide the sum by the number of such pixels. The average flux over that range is 223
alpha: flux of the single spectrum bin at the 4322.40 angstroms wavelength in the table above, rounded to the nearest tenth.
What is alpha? 238.1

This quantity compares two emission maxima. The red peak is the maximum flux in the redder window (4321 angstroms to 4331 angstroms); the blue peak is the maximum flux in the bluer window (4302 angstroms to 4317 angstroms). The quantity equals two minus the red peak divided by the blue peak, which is 1.14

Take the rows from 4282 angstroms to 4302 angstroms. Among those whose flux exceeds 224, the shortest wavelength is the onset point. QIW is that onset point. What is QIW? 4282.77 angstroms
